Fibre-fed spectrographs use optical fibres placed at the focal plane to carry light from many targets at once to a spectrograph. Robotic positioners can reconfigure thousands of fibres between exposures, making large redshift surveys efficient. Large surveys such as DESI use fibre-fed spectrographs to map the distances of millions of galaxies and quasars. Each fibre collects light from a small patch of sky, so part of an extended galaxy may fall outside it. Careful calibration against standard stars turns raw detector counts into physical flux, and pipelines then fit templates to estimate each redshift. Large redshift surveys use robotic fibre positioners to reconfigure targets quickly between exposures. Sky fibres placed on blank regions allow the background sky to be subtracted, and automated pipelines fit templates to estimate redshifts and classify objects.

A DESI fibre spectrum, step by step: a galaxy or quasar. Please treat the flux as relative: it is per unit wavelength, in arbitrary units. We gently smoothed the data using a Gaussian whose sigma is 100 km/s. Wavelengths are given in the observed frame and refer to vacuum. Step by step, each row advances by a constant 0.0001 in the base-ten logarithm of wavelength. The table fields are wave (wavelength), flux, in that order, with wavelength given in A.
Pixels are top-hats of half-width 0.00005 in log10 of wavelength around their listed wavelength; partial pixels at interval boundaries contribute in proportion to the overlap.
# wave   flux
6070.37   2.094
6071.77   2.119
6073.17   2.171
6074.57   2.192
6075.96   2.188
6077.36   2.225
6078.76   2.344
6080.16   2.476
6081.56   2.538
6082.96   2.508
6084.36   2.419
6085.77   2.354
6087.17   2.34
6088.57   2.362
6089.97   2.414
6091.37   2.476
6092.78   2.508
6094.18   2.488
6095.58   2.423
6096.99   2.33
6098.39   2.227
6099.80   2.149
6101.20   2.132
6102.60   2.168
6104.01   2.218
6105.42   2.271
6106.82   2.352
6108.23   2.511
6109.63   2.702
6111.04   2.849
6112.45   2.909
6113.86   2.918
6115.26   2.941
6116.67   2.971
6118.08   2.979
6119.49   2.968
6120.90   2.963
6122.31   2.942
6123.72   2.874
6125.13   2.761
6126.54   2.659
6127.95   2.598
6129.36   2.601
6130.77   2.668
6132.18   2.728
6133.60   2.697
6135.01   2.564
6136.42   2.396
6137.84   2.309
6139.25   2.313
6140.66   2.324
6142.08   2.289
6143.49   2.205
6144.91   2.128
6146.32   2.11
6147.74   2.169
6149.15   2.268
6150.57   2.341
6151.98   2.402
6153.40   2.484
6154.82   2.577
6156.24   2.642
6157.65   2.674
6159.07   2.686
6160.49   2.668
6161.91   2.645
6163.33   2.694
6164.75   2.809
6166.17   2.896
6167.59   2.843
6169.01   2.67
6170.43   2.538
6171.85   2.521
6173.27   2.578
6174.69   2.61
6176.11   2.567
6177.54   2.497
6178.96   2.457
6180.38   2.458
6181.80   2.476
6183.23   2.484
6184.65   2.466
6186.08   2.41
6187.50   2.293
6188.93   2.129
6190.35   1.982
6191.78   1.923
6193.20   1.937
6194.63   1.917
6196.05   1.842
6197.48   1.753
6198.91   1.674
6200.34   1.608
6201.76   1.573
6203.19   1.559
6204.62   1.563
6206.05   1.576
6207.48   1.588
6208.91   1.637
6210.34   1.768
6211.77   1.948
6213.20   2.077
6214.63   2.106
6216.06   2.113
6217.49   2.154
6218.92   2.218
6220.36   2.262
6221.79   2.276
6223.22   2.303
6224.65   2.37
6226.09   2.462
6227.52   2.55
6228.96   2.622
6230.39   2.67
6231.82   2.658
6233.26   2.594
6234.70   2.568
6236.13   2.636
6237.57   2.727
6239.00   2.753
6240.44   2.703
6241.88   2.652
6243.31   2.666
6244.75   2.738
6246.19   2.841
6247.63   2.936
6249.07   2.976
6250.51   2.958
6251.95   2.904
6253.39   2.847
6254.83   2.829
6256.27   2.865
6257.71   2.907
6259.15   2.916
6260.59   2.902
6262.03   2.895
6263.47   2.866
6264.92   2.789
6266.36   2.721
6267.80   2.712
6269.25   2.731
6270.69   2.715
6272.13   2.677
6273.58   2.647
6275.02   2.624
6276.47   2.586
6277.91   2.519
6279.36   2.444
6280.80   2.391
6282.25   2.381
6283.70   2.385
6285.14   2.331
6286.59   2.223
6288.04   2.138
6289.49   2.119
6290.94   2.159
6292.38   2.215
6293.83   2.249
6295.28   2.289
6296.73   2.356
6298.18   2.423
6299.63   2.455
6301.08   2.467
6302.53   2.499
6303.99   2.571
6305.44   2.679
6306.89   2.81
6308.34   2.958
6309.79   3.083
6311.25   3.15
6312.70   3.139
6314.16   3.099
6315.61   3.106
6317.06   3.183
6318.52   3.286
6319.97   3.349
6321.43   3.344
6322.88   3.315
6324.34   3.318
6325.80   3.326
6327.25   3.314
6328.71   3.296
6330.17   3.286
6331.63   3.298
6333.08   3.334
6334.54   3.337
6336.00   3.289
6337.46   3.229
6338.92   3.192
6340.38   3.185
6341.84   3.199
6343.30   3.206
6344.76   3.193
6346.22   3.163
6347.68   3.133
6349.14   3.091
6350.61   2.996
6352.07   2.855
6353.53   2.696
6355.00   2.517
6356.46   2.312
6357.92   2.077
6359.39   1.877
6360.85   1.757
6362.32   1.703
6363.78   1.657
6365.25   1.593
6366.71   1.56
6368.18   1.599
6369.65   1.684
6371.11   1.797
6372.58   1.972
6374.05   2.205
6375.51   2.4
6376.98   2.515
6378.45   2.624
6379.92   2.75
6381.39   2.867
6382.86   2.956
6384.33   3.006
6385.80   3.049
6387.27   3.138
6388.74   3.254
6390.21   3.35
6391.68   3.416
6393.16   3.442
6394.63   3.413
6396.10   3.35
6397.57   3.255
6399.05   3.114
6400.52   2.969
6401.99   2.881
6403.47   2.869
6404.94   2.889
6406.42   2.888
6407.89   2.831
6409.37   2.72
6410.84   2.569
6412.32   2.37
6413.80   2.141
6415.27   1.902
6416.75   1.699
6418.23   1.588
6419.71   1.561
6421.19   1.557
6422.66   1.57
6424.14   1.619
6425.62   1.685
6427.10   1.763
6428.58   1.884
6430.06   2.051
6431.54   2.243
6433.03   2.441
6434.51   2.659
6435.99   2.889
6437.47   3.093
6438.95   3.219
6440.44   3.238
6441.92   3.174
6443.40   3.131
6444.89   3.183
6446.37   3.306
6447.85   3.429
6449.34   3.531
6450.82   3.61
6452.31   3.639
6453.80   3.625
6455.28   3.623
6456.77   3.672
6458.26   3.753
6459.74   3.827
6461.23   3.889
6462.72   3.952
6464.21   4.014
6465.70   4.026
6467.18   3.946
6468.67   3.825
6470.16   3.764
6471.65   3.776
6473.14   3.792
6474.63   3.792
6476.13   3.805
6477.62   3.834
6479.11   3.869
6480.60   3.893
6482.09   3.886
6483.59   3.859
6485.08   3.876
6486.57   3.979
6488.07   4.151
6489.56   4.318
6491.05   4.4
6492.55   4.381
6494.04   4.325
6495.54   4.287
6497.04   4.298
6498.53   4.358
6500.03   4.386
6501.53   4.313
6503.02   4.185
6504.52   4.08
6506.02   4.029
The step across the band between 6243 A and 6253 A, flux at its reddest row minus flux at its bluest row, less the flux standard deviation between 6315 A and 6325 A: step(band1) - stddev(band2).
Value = 0.15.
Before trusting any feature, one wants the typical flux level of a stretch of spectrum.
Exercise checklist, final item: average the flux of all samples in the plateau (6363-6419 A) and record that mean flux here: 2.6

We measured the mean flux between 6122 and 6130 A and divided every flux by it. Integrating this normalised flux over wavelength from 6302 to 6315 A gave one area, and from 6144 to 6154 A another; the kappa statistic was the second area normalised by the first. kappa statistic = 0.60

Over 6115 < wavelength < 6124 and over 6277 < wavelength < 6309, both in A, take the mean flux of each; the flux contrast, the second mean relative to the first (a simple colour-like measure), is 0.82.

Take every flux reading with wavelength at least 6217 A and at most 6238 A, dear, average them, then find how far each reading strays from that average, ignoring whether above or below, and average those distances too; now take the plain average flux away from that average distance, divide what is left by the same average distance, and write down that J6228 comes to -14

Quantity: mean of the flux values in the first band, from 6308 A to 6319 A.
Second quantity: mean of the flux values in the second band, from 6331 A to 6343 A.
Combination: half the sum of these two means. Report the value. 3.2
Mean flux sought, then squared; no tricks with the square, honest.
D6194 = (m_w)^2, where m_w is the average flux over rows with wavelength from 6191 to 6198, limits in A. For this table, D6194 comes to 3.5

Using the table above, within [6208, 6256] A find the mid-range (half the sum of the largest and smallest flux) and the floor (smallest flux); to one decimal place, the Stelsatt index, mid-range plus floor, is 3.9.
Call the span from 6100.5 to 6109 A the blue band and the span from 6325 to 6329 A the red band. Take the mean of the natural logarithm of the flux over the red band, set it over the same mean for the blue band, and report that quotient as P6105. 1.5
